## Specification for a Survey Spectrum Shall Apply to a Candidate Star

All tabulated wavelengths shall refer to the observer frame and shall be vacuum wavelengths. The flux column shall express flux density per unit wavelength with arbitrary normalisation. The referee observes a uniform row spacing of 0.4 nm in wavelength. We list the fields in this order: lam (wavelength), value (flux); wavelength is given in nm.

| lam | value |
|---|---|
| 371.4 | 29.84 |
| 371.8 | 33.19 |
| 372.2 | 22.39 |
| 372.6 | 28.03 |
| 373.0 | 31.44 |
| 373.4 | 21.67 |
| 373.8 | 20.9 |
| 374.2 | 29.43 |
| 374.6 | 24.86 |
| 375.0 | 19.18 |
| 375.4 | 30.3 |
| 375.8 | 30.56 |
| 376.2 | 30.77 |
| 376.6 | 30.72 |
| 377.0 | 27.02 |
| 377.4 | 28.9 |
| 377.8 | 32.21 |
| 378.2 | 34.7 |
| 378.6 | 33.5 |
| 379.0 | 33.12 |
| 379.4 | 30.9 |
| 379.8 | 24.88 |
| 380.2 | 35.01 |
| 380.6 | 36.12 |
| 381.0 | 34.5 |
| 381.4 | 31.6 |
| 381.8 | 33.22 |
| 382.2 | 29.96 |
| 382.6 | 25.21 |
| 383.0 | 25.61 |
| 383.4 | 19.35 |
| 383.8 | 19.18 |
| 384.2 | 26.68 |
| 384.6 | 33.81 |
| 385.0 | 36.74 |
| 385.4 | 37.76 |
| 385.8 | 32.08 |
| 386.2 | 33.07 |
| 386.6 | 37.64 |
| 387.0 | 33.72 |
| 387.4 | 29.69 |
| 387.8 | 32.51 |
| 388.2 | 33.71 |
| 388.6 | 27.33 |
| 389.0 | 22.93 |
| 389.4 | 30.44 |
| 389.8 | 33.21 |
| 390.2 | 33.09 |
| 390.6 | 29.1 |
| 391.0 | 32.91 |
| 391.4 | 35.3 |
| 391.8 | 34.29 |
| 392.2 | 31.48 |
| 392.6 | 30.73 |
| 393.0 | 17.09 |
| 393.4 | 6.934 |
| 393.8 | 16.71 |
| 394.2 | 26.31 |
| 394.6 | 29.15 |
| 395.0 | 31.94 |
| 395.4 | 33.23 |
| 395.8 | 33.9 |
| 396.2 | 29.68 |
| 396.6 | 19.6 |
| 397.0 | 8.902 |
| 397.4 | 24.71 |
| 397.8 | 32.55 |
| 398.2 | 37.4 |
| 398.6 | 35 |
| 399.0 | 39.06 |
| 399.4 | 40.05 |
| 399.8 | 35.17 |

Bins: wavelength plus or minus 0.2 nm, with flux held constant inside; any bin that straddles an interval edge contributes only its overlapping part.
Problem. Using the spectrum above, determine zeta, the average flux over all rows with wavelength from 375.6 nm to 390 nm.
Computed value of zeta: 30.8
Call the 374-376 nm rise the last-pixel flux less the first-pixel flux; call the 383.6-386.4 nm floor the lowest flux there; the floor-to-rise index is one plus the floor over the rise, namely 18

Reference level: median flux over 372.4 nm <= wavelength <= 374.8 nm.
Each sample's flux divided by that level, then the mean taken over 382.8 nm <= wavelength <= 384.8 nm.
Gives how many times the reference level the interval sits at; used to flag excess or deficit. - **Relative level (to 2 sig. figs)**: 0.94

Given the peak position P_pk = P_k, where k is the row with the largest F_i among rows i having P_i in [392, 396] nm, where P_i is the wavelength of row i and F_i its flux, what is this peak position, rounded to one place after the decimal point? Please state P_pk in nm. 395.8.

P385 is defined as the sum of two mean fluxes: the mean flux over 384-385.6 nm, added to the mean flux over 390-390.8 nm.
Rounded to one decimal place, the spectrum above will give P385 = 64.8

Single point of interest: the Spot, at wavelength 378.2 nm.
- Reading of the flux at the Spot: 34.7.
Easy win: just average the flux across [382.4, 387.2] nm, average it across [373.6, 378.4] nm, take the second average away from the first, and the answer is 2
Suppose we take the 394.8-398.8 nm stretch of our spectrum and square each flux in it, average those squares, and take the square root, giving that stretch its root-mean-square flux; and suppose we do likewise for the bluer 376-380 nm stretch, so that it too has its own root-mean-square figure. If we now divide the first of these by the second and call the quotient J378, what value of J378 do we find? 0.97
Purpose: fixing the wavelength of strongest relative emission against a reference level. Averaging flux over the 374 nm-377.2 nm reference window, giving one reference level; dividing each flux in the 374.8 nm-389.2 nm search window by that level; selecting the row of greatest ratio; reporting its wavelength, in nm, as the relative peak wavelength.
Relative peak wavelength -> 385.4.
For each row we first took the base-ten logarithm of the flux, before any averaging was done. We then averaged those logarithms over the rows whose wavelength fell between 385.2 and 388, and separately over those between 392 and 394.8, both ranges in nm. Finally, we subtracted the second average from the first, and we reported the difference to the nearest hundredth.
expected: 0.22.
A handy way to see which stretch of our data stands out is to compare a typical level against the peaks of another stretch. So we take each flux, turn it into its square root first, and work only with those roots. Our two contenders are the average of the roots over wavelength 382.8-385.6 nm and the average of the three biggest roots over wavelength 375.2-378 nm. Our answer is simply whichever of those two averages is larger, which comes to 5.59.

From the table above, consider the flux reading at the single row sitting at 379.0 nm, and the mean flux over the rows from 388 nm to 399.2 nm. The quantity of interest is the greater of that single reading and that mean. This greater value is 33.1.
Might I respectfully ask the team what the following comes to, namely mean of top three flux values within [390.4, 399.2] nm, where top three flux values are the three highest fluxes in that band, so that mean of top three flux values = 37.3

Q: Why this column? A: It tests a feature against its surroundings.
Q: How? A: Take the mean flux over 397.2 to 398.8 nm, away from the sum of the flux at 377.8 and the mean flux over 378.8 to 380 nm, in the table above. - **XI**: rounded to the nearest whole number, 29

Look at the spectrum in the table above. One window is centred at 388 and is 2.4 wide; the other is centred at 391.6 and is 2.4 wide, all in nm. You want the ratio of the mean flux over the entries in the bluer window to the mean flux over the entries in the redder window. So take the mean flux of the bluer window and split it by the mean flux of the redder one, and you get 0.93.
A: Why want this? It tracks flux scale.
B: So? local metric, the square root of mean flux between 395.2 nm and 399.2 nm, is 5.42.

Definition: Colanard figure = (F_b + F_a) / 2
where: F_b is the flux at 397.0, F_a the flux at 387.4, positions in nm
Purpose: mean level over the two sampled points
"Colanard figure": 19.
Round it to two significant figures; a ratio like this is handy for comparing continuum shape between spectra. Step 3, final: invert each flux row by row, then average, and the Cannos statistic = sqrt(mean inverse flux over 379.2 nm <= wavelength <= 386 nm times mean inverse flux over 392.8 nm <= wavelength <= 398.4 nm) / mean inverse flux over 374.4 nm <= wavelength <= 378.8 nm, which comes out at 1.2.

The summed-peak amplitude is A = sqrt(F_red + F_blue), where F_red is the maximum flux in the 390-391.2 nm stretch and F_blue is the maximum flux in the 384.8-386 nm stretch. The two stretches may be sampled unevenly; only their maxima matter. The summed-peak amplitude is 8.42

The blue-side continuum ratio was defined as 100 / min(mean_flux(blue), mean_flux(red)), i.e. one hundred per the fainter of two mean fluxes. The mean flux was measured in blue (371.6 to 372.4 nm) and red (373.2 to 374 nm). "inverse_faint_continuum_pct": 4.7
